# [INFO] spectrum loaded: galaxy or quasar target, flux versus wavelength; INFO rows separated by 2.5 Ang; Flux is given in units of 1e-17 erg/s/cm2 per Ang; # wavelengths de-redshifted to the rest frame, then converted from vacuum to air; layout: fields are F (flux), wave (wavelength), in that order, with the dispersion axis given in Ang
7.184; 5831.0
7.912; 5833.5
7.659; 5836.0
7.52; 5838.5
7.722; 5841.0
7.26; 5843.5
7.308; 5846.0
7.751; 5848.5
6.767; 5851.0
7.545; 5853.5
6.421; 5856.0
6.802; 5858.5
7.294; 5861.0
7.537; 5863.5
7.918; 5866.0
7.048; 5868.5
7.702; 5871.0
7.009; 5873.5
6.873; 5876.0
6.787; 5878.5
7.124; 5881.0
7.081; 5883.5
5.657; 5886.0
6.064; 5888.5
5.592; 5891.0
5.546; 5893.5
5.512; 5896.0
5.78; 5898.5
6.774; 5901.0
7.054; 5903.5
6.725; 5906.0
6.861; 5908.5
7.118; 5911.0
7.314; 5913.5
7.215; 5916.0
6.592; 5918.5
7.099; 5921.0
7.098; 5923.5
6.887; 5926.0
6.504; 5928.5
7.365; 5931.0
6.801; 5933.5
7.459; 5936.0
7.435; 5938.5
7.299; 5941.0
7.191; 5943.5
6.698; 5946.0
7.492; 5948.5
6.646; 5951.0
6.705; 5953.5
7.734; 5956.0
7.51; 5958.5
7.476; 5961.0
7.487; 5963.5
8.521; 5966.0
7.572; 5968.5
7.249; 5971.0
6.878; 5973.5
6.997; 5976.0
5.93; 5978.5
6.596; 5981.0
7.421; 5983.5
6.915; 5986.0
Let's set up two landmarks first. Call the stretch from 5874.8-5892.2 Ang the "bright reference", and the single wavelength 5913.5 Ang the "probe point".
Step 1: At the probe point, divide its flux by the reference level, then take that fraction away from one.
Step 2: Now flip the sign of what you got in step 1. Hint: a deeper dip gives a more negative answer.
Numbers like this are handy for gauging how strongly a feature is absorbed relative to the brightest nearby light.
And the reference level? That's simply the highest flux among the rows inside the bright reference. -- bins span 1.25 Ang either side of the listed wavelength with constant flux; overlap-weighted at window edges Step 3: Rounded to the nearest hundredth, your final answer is 0.03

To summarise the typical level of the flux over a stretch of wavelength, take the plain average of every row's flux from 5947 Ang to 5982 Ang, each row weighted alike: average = 7.20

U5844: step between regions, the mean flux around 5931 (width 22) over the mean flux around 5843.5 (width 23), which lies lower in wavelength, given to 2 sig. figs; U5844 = 0.95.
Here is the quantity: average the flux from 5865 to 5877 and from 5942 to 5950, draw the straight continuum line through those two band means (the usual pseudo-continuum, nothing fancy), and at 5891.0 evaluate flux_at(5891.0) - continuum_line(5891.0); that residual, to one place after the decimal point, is -1.7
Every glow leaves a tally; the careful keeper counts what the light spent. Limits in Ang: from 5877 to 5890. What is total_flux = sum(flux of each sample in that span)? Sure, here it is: 32.7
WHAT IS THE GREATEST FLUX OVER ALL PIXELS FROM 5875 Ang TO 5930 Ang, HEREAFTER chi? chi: 7.314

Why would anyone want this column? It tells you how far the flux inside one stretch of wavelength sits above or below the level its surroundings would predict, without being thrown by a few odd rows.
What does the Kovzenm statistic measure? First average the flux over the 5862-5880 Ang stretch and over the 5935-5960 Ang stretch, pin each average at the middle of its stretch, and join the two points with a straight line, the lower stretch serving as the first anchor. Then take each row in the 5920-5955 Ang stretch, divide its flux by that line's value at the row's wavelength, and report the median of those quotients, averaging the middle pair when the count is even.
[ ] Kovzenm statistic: 0.98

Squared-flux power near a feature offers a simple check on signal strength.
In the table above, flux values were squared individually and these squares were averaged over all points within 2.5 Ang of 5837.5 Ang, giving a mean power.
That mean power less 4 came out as 54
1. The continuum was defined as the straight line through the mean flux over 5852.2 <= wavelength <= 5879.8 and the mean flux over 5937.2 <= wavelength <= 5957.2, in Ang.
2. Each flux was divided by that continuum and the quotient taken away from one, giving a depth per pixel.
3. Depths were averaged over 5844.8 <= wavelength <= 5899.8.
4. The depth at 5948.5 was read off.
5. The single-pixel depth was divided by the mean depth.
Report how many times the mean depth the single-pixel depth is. -0.9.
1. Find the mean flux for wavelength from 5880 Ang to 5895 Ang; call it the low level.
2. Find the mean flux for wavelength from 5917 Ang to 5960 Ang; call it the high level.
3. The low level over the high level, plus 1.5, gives 2.37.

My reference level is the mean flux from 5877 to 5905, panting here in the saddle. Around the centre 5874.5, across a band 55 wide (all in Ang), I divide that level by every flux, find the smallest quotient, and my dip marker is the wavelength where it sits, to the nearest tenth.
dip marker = 5866.0 Ang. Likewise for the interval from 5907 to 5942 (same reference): 5936.0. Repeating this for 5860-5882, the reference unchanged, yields 5866.0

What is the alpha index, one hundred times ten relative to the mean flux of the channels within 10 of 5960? 134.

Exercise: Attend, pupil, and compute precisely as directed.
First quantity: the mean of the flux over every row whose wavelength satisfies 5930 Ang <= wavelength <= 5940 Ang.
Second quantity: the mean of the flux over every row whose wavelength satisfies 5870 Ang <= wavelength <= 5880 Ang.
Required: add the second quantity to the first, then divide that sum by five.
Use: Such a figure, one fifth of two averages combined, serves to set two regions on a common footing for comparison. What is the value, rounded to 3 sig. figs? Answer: 2.87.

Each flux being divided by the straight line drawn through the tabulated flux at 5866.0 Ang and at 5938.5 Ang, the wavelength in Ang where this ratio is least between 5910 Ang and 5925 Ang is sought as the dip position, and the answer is 5918.5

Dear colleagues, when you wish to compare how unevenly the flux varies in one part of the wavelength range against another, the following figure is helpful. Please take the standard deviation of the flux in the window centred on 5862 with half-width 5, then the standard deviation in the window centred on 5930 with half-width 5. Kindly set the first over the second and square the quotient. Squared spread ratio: 1.7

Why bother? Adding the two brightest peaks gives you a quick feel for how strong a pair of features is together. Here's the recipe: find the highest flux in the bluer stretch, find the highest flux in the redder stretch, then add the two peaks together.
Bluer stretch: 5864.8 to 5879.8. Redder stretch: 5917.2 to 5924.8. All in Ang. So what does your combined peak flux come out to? 15.0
